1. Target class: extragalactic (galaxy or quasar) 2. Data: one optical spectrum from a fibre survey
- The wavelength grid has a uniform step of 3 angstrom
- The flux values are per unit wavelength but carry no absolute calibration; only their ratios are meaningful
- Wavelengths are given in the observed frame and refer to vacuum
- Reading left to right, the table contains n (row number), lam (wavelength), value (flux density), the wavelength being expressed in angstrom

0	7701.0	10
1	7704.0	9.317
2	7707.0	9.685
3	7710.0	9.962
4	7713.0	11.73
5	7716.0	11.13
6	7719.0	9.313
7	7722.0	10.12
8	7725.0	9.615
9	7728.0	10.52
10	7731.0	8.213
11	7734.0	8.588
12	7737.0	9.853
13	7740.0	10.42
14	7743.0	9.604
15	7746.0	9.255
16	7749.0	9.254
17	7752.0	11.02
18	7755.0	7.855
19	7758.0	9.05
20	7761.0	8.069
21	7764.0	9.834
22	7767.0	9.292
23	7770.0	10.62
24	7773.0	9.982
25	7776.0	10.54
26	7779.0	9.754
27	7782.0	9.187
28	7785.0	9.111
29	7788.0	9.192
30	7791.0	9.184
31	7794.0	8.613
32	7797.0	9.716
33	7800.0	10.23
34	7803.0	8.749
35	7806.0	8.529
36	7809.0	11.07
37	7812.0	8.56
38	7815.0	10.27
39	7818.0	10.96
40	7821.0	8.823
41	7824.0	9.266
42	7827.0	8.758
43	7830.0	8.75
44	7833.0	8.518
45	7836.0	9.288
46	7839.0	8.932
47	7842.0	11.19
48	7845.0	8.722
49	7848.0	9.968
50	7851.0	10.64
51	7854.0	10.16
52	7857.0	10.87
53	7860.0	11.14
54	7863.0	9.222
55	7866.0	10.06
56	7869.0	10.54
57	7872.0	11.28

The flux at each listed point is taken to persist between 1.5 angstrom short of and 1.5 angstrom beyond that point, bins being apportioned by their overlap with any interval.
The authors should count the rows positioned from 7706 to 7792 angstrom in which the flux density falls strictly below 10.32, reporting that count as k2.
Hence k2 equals 22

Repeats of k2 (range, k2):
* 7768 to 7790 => 5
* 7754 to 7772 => 5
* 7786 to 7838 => 15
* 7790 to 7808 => 6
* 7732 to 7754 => 5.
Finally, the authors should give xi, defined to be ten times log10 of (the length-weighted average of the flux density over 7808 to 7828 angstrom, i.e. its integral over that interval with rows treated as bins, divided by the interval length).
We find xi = 9.8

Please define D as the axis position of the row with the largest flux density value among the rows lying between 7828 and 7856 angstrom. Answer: 7842.0 angstrom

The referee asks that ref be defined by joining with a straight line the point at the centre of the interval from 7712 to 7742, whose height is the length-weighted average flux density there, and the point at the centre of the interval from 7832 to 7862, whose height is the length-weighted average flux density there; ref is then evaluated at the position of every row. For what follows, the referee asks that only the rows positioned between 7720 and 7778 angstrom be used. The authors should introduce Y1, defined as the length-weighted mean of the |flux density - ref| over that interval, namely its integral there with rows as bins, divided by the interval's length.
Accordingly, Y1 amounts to 0.75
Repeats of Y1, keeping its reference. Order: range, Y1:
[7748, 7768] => 1.06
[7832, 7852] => 0.89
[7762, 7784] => 0.47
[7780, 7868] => 0.86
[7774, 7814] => 0.81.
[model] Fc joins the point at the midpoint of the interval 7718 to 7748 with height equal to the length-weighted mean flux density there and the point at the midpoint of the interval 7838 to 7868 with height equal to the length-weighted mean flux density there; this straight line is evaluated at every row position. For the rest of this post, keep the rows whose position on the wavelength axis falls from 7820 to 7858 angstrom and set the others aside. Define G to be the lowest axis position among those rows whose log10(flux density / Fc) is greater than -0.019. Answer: 7842.0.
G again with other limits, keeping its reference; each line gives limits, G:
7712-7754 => 7713.0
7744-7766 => 7746.0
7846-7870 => 7848.0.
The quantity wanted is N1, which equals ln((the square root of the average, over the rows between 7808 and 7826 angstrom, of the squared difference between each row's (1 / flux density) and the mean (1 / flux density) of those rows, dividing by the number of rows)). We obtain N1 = -4.56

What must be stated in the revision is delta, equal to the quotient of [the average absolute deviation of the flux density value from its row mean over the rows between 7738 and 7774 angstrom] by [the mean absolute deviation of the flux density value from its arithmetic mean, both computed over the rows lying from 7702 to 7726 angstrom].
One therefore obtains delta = 1.09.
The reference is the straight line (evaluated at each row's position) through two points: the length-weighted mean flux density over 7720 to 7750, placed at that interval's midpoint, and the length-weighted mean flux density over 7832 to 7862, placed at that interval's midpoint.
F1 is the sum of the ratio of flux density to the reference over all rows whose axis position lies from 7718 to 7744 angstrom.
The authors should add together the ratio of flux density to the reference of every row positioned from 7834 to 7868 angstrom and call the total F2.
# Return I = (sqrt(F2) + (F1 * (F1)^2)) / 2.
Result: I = 372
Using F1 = 9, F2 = 11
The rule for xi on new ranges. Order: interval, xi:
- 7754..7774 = 9.7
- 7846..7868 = 10.1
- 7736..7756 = 9.8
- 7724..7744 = 9.8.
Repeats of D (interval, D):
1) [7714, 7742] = 7716.0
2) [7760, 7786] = 7770.0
